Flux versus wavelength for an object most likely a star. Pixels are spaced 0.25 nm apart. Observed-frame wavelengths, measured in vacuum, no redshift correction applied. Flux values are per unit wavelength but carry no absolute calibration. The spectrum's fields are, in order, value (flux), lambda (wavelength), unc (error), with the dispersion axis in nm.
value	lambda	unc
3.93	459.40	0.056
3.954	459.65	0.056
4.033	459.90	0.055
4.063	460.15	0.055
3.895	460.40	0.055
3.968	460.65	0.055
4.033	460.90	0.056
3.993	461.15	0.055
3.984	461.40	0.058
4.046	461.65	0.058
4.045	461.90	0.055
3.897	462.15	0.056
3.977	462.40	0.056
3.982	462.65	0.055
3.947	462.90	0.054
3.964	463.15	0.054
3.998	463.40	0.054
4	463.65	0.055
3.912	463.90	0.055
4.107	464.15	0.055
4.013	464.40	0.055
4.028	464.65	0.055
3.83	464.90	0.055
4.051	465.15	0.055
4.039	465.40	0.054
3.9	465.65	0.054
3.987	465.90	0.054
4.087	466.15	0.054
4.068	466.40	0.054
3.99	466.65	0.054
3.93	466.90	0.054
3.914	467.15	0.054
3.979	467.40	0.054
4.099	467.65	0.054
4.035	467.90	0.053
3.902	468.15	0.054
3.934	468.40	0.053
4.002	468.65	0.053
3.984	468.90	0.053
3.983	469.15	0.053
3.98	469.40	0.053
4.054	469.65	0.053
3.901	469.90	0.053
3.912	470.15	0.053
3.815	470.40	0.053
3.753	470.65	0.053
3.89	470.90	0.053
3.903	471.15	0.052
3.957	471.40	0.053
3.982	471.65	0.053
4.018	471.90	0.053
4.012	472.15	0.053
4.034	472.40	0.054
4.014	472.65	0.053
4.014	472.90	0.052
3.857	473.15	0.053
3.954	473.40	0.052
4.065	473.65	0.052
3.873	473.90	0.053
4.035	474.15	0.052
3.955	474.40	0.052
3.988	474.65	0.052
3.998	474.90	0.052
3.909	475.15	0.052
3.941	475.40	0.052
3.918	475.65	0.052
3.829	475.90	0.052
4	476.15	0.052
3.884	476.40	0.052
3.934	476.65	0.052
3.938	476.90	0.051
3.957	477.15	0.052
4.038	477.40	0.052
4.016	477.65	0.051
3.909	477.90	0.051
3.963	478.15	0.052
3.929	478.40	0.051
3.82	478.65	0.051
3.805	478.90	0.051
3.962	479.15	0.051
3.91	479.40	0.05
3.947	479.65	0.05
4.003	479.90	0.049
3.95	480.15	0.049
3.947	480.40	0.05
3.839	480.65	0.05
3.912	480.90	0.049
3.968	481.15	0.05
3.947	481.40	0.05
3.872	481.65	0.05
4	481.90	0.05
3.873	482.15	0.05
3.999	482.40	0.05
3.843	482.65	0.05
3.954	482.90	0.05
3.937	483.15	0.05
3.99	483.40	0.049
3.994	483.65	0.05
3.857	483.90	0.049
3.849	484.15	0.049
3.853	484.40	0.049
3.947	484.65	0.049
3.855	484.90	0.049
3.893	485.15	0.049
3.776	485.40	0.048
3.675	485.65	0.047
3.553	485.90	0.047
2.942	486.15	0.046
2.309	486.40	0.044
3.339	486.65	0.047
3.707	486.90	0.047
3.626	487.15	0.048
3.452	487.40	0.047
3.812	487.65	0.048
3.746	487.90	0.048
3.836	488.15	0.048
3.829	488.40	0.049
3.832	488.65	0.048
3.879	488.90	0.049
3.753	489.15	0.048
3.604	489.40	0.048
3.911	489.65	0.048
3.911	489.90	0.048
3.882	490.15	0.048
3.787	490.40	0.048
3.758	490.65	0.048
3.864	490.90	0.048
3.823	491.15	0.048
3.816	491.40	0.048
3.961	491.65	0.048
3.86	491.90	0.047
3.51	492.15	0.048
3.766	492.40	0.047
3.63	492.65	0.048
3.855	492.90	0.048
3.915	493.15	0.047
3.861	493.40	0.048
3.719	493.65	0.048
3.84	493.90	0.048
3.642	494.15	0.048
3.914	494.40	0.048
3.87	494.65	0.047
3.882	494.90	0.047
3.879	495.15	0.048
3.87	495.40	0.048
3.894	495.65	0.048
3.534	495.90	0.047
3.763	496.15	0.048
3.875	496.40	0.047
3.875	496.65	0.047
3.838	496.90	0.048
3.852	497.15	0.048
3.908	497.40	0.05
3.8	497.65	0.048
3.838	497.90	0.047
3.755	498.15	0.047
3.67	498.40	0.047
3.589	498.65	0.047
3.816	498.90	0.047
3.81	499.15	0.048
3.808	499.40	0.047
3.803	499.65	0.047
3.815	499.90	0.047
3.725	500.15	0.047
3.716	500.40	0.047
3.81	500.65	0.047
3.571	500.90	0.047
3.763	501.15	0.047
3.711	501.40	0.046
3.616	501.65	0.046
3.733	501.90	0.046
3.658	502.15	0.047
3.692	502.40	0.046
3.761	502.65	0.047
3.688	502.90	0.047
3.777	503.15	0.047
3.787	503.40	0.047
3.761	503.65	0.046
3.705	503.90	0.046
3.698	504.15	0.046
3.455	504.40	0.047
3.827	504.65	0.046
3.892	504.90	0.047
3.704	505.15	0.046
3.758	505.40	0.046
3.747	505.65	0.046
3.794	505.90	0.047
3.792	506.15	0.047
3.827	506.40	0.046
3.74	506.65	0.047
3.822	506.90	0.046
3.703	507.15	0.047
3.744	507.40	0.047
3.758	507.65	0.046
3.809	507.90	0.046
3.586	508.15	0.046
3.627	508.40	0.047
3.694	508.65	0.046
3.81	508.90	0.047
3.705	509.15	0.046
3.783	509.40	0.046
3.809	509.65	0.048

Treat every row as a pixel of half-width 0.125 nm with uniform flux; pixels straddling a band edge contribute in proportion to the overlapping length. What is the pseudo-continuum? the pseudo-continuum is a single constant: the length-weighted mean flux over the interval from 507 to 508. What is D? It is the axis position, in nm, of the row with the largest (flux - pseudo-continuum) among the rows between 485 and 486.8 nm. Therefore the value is 485.15 nm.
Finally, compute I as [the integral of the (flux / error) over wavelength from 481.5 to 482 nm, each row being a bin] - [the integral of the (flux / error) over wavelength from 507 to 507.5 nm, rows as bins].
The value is -0.4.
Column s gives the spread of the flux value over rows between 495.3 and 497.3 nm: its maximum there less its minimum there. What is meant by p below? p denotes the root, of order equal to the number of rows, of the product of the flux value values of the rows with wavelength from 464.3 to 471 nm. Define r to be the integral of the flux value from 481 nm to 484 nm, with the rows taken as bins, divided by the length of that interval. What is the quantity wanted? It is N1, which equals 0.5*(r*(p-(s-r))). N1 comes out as 14.8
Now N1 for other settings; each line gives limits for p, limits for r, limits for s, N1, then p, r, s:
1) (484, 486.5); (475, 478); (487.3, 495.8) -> 13.7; 3.52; 3.94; 0.51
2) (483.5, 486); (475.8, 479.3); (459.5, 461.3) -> 14.9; 3.82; 3.93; 0.17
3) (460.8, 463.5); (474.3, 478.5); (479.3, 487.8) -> 12.3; 3.99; 3.95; 1.69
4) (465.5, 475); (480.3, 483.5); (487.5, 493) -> 14.6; 3.97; 3.93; 0.45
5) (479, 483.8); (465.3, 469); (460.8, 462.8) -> 15.5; 3.94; 3.99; 0.15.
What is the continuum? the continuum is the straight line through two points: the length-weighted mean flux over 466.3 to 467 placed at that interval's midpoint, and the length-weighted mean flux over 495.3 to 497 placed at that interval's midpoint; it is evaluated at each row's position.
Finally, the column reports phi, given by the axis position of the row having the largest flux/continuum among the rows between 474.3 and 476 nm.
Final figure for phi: 474.90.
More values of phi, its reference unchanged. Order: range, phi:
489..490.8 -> 489.90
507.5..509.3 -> 508.90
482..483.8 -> 483.65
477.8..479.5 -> 479.15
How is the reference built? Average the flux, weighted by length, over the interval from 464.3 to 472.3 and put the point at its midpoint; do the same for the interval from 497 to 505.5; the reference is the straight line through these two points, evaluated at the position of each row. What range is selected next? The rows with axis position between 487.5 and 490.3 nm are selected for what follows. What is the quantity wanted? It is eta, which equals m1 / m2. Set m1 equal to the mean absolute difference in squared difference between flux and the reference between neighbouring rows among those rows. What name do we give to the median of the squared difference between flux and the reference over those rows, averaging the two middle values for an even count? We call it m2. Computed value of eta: 2.7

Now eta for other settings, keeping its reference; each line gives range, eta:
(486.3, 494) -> 24.4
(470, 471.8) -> 6.6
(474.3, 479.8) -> 1.4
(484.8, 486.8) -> 10.9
